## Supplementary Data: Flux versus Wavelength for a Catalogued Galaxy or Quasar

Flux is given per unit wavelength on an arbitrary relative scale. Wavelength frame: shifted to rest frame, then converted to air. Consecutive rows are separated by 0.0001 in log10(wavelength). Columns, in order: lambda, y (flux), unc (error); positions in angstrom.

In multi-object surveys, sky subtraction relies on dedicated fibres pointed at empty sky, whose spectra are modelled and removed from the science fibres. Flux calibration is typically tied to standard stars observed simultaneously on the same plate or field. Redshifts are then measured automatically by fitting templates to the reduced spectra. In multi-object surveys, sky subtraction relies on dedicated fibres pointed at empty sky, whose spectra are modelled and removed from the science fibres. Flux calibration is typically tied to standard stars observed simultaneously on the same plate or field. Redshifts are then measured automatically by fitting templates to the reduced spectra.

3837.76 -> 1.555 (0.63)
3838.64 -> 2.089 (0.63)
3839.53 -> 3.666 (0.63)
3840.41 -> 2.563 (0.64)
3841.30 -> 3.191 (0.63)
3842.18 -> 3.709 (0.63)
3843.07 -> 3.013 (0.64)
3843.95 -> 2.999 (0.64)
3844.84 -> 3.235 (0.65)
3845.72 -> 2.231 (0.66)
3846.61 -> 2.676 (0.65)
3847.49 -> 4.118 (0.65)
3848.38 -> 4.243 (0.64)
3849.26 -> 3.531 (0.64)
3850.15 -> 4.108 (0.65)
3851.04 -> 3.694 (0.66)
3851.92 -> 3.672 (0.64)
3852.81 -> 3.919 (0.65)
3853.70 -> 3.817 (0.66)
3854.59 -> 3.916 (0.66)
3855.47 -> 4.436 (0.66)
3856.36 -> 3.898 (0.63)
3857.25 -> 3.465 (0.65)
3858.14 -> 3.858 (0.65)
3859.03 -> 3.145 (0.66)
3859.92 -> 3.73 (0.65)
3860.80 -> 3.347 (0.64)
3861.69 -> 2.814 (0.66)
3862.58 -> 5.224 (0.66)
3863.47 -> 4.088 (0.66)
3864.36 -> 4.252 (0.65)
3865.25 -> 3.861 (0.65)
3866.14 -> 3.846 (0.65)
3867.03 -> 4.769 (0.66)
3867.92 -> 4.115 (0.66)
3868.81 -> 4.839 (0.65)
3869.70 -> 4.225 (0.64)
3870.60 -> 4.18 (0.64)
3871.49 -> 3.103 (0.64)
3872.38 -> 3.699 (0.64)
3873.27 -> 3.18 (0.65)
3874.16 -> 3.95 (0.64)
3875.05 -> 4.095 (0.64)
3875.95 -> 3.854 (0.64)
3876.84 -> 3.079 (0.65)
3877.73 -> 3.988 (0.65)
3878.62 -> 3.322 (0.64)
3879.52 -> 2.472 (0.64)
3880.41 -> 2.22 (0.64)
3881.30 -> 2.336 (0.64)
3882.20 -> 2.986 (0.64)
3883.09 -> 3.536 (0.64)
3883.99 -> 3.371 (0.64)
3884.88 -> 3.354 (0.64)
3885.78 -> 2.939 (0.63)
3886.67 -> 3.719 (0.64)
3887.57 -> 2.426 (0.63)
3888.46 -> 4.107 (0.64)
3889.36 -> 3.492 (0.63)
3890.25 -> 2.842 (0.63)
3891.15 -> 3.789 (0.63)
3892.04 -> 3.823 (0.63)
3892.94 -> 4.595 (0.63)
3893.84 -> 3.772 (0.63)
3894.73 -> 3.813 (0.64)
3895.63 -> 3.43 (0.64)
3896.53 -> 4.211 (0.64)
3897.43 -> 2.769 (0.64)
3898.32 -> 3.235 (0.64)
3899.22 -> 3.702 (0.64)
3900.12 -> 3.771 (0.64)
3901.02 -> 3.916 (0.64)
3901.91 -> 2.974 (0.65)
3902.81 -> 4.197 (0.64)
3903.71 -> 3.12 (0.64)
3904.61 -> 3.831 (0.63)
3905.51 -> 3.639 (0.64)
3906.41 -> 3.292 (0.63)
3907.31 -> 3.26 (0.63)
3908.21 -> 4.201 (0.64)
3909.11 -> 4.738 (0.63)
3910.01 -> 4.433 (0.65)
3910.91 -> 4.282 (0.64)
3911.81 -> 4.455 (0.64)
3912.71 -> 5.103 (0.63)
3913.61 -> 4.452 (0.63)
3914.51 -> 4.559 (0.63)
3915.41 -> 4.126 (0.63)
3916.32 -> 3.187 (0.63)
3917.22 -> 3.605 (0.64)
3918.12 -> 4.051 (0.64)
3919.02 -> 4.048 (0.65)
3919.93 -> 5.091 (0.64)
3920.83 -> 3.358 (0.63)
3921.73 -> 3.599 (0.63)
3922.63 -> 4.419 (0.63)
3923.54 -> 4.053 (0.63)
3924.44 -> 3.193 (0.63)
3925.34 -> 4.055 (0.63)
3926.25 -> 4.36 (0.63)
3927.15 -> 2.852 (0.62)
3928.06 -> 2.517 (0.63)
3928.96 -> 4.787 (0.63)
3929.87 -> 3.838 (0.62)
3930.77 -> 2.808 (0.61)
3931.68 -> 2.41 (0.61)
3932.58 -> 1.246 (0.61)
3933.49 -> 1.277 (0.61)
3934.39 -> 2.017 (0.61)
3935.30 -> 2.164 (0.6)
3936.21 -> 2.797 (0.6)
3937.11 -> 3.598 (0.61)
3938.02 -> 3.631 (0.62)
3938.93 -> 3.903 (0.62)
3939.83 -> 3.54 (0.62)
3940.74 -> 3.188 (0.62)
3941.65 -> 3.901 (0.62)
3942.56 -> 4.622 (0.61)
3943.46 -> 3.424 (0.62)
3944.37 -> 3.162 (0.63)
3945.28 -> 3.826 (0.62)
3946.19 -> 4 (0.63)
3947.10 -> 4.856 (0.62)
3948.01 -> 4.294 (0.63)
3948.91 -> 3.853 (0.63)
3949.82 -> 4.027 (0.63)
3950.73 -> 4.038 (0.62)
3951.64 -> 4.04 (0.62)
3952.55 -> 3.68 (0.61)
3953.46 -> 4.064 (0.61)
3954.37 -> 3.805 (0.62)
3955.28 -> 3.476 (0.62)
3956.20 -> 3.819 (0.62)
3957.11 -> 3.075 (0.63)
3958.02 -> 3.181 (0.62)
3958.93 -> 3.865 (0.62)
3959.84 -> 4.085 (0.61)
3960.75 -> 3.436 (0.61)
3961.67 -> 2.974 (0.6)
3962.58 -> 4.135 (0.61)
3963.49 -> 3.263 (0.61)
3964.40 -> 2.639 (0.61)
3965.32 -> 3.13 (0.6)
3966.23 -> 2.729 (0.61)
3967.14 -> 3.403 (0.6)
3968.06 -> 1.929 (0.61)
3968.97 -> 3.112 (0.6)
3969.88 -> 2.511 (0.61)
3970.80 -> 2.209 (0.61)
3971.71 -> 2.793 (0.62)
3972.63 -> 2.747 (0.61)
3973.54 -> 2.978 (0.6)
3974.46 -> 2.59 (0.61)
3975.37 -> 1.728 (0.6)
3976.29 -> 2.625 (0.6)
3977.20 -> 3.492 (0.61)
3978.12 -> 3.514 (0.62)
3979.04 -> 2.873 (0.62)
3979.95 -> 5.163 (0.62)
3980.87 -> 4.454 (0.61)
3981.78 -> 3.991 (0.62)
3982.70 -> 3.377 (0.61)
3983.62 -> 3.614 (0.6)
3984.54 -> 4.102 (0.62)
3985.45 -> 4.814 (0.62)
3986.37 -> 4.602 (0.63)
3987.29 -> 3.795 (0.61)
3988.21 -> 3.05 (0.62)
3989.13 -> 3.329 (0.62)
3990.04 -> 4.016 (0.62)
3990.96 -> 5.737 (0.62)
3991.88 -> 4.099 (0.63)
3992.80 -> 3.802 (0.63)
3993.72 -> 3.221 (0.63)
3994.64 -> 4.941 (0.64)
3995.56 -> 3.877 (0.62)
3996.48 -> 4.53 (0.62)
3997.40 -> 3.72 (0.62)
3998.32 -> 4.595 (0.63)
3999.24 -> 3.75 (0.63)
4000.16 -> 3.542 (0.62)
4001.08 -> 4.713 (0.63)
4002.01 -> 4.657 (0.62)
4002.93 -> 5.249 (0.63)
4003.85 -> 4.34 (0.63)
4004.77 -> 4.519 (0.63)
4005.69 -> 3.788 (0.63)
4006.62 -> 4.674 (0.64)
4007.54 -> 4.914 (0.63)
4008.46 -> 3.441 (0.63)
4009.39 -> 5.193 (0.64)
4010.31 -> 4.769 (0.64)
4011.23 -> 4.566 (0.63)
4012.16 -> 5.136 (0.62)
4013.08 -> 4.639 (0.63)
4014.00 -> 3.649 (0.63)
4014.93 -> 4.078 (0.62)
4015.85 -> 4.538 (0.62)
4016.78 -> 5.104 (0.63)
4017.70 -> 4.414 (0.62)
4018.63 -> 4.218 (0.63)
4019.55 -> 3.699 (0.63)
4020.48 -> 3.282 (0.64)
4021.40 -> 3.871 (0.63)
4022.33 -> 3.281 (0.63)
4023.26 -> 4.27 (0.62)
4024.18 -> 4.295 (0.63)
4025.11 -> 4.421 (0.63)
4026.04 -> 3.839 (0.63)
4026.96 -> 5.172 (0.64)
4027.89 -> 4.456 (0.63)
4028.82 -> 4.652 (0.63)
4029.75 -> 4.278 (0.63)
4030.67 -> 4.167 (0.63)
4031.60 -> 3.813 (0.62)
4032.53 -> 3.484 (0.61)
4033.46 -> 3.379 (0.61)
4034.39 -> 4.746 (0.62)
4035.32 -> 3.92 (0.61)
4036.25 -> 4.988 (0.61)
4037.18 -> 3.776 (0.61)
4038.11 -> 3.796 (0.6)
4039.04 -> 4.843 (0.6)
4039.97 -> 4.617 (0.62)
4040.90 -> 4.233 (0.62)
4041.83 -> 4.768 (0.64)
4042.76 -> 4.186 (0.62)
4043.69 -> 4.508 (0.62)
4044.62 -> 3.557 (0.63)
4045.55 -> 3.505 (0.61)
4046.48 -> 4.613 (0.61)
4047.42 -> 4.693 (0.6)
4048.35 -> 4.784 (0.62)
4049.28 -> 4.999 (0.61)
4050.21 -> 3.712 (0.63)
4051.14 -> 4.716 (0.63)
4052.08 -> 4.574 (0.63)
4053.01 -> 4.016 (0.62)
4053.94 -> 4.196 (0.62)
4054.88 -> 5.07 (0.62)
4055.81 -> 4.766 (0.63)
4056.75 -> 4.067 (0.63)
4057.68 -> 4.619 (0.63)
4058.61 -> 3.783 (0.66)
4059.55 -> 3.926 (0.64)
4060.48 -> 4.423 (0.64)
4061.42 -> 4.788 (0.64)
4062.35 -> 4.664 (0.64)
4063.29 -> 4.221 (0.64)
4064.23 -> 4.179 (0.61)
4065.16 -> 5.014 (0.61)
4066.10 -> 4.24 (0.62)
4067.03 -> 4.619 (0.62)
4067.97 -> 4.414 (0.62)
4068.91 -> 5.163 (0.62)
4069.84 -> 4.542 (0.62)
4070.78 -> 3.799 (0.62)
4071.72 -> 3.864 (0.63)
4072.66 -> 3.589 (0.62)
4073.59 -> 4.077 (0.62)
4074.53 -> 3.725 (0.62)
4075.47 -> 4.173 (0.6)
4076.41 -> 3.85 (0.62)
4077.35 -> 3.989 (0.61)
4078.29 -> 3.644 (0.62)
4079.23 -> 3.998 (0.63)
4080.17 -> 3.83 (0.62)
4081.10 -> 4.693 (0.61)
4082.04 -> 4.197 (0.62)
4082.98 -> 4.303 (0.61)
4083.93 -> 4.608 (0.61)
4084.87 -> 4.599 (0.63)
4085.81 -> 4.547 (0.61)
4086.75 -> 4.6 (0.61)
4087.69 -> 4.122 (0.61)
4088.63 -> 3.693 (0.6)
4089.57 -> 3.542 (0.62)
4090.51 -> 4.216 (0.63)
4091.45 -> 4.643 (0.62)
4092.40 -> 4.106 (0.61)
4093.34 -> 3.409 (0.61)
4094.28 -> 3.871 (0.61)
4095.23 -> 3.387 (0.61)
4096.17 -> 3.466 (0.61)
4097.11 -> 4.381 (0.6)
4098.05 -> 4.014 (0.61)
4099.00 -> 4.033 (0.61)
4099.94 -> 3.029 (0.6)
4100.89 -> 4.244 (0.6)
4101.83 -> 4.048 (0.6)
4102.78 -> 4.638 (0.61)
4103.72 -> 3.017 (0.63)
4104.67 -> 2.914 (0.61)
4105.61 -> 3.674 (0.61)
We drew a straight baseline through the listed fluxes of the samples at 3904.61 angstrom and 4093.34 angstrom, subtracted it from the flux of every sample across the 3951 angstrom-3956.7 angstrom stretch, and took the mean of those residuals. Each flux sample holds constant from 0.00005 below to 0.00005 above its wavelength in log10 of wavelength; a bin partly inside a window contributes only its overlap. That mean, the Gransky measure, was 0.09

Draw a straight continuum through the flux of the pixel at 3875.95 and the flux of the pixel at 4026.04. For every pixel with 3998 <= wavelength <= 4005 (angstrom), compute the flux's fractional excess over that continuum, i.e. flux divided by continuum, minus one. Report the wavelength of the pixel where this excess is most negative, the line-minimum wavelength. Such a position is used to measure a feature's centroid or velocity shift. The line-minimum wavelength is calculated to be 4000.16 angstrom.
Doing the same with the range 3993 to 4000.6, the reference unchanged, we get 3993.72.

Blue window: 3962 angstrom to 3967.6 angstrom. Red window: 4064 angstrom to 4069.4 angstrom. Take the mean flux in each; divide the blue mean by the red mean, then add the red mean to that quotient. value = 5.3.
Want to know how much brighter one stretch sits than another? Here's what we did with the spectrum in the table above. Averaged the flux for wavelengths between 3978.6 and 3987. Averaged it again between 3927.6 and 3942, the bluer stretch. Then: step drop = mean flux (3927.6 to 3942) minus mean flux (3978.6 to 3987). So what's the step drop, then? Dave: -1.1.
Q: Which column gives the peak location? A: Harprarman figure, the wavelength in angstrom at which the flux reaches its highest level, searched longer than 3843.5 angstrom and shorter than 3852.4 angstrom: 3848.38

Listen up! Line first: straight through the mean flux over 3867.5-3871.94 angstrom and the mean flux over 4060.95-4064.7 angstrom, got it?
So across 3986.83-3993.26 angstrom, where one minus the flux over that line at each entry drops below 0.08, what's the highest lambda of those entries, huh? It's 3991.88 angstrom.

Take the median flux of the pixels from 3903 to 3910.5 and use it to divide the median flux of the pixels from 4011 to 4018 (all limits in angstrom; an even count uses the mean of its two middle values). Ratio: 1.22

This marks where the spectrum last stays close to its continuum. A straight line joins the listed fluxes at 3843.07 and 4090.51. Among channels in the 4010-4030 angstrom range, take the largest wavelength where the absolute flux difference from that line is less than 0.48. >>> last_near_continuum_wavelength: 4029.75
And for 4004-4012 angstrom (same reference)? 4008.46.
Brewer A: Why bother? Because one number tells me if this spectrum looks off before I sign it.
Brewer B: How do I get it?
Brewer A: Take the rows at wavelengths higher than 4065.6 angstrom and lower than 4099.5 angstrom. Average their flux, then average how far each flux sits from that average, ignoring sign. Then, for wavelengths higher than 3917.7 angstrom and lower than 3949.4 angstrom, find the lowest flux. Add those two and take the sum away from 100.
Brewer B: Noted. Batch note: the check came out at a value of 98.4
